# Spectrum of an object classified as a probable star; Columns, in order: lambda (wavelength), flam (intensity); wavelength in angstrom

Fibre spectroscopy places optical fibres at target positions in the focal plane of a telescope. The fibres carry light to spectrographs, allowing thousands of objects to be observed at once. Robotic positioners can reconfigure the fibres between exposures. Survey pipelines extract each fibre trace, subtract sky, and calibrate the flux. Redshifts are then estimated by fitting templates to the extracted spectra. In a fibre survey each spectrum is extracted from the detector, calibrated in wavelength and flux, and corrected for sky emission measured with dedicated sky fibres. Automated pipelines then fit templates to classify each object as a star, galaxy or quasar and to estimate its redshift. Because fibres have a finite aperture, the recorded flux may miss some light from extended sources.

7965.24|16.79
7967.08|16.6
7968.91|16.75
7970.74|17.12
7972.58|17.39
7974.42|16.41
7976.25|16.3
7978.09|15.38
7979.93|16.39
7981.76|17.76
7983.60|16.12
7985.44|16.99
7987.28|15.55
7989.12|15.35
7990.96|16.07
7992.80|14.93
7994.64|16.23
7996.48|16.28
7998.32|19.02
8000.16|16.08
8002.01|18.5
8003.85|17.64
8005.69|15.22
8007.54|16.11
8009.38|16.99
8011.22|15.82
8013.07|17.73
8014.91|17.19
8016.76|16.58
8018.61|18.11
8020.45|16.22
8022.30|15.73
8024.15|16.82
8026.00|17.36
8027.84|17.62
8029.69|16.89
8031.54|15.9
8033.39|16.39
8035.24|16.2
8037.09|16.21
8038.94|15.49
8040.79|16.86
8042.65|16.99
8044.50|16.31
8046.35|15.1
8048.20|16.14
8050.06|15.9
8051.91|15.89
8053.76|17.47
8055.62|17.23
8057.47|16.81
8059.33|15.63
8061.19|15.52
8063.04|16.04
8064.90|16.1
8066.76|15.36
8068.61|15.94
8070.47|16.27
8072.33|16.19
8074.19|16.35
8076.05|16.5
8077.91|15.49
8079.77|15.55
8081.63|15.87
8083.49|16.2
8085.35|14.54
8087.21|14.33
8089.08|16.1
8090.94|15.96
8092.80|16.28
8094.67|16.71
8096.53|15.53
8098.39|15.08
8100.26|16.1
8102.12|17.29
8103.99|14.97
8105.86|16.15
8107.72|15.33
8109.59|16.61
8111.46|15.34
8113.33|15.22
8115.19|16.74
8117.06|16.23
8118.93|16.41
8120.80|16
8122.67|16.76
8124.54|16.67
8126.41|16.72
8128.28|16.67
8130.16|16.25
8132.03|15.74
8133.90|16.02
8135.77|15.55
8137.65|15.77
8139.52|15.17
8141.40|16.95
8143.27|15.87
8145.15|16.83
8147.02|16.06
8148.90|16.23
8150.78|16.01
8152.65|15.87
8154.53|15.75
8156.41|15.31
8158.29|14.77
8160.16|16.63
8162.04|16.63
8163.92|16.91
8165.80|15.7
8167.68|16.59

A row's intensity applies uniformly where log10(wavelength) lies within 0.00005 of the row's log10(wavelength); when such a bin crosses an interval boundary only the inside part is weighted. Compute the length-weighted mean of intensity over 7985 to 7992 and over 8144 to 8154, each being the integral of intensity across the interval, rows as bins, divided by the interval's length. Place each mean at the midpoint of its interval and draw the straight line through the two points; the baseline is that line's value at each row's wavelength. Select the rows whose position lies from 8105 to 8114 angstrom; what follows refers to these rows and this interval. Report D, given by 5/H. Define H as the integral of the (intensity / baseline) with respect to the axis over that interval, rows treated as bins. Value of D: 0.57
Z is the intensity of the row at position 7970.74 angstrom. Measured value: 17.12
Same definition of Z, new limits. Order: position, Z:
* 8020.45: 16.22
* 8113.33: 15.22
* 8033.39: 16.39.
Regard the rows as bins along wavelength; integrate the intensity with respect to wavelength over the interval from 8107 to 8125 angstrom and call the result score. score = 290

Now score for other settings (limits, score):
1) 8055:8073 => 290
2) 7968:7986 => 300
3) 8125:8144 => 306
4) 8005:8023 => 299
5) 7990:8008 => 299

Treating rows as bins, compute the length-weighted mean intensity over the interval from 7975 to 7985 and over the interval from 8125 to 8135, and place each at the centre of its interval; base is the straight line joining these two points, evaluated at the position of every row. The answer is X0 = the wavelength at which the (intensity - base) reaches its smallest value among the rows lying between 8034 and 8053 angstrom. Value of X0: 8046.35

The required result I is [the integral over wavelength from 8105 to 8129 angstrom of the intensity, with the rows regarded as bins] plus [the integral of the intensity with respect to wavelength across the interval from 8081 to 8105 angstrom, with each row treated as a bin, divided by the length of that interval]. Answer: 405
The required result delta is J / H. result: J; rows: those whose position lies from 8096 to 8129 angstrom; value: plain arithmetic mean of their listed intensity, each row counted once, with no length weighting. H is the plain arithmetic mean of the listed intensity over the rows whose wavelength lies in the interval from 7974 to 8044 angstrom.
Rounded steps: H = 16.6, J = 16.1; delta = 0.97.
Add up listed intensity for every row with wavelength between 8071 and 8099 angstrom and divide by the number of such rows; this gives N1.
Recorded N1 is 15.8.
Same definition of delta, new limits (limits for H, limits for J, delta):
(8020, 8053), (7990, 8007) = 1.02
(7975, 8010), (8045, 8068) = 0.98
